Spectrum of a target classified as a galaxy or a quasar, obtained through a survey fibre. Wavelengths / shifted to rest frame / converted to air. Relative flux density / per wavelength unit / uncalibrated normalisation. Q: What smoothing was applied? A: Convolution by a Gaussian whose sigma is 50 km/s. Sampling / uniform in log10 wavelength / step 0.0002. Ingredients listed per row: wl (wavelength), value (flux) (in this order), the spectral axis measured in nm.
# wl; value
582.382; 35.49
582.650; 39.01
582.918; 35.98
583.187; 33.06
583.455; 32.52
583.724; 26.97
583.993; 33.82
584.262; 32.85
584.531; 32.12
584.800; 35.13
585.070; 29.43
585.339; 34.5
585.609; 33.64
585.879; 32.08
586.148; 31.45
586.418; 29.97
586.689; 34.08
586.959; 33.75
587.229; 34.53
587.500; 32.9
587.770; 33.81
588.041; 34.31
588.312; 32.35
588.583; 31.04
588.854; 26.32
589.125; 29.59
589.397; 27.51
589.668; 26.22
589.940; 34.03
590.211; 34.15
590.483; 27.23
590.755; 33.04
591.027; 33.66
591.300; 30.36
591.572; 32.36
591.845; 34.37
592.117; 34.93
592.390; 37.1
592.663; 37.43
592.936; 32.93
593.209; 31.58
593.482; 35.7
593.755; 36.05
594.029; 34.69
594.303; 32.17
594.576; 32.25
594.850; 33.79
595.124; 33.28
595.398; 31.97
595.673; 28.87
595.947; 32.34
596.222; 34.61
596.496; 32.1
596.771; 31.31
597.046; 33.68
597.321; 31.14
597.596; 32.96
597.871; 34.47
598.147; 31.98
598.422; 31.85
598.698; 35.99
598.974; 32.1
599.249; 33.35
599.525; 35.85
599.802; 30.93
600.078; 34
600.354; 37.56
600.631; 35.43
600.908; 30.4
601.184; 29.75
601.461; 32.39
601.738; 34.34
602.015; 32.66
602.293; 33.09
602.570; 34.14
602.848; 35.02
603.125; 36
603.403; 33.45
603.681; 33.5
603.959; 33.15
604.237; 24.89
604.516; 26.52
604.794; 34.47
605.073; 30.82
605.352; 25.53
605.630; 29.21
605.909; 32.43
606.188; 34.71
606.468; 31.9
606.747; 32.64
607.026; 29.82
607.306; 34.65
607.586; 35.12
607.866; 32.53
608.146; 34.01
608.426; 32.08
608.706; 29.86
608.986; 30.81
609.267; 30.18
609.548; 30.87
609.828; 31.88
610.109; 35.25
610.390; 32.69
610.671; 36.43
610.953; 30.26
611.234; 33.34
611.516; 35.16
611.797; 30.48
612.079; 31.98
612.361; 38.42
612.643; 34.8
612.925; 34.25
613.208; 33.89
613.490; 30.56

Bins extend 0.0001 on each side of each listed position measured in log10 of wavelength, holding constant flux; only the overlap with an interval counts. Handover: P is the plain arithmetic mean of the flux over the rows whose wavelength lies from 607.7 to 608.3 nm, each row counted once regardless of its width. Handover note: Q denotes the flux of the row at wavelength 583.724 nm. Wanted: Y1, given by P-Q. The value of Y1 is 6.3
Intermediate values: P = 33.3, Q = 26.97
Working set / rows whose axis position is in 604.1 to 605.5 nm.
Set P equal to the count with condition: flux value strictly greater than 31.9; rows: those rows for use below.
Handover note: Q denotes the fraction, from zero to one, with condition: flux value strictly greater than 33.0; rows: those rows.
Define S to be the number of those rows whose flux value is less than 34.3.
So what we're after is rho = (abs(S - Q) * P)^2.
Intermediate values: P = 1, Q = 0.2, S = 4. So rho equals 14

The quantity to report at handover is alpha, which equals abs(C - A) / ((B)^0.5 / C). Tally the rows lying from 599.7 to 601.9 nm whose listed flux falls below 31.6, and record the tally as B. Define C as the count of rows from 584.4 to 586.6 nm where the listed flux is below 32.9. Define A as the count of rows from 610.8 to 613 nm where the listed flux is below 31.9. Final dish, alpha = 8.7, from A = 2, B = 3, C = 5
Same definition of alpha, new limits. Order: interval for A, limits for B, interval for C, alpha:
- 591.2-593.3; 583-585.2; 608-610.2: 17.0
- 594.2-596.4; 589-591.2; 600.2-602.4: 6.0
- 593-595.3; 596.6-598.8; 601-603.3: 4.2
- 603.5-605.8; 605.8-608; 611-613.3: 6.0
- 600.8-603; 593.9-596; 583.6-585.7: 8.0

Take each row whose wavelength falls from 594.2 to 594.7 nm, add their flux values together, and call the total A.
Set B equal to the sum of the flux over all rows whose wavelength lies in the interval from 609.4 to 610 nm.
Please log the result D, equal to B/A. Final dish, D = 0.97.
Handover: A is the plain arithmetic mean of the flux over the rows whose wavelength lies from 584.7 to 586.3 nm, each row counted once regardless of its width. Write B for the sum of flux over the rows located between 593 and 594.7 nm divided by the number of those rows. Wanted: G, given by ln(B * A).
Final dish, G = 7.01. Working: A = 32.7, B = 33.7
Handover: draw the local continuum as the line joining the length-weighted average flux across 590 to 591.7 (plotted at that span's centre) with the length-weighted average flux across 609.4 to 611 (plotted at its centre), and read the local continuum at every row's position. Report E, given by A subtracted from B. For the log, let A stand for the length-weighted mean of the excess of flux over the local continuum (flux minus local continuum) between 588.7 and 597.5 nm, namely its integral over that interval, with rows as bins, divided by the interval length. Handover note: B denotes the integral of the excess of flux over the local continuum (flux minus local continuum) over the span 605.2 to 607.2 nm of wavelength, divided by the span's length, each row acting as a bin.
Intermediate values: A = 0.4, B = -1.8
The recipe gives -2.2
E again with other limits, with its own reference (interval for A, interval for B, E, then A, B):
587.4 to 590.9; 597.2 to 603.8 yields 1.8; -0.9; 1.0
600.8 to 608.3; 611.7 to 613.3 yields 1.5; -0.6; 0.9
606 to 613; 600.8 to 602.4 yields -0.4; 0.0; -0.4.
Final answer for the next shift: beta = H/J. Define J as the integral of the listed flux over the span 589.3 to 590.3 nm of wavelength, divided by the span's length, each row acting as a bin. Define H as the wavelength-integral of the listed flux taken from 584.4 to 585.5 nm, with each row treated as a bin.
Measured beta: 1.19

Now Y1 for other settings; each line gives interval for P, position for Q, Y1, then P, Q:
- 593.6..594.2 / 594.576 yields 3.1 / 35.4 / 32.25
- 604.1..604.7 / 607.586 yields -9.4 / 25.7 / 35.12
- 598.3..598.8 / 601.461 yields 1.5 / 33.9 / 32.39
